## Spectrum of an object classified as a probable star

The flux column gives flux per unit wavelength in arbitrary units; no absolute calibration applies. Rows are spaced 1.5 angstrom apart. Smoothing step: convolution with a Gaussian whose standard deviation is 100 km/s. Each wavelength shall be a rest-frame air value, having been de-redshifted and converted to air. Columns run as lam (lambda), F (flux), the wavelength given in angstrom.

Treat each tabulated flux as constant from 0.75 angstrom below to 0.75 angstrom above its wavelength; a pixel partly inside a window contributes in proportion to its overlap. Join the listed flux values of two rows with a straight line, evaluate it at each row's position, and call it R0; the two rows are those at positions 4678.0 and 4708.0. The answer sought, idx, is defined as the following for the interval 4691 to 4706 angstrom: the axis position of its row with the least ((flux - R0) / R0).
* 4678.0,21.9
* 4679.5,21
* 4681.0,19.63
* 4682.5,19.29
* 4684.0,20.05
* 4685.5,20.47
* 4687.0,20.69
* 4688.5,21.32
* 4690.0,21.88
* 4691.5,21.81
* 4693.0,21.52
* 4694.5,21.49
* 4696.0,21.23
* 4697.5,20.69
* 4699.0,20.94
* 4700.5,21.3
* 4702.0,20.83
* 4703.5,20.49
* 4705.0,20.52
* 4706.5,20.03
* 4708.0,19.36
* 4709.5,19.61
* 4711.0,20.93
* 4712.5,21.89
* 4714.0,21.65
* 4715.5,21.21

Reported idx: 4697.5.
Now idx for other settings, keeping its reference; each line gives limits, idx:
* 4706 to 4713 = 4708.0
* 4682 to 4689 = 4682.5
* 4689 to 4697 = 4696.0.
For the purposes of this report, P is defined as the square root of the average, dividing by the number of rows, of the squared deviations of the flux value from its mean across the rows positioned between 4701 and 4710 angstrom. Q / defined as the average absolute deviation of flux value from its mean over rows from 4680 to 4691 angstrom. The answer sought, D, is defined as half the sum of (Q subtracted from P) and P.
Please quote 0.17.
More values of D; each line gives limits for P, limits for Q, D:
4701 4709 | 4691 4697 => 0.44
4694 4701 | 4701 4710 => 0.05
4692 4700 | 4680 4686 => 0.12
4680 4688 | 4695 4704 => 0.40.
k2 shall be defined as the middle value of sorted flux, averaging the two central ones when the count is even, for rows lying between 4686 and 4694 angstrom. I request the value 21.5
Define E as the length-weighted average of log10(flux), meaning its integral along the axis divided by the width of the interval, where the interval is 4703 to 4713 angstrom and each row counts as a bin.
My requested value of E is 1.31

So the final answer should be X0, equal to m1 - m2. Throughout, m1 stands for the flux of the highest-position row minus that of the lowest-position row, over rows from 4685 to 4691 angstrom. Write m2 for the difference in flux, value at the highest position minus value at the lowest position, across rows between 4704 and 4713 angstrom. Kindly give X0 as 0.0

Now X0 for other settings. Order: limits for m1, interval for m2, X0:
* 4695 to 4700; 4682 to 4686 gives -1.5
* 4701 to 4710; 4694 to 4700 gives -0.7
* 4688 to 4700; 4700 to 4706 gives 0.4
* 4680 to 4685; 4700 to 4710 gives 2.1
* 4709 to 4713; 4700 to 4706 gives 3.1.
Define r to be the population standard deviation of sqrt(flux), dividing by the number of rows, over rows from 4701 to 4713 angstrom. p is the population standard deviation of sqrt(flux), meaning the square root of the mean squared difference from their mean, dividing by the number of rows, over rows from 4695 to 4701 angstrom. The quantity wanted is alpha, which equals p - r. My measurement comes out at -0.056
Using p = 0.027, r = 0.08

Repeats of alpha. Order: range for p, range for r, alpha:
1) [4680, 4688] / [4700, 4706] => 0.022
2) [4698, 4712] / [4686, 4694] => 0.022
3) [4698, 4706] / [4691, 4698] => -0.008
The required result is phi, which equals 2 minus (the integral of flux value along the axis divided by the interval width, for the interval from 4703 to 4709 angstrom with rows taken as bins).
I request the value -18.1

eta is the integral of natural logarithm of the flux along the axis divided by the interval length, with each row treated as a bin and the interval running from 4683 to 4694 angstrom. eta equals 3.05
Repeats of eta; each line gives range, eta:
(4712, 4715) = 3.08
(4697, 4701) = 3.04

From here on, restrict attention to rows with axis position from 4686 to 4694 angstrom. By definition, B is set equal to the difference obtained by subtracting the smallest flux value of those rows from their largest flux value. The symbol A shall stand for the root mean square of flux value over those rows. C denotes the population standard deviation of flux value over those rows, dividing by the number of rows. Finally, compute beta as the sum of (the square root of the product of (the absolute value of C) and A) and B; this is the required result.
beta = 4.2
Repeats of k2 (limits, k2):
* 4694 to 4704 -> 20.9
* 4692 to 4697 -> 21.5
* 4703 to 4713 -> 20.5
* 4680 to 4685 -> 19.6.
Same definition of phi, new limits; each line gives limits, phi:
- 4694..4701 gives -19.1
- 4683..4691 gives -18.9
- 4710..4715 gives -19.4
